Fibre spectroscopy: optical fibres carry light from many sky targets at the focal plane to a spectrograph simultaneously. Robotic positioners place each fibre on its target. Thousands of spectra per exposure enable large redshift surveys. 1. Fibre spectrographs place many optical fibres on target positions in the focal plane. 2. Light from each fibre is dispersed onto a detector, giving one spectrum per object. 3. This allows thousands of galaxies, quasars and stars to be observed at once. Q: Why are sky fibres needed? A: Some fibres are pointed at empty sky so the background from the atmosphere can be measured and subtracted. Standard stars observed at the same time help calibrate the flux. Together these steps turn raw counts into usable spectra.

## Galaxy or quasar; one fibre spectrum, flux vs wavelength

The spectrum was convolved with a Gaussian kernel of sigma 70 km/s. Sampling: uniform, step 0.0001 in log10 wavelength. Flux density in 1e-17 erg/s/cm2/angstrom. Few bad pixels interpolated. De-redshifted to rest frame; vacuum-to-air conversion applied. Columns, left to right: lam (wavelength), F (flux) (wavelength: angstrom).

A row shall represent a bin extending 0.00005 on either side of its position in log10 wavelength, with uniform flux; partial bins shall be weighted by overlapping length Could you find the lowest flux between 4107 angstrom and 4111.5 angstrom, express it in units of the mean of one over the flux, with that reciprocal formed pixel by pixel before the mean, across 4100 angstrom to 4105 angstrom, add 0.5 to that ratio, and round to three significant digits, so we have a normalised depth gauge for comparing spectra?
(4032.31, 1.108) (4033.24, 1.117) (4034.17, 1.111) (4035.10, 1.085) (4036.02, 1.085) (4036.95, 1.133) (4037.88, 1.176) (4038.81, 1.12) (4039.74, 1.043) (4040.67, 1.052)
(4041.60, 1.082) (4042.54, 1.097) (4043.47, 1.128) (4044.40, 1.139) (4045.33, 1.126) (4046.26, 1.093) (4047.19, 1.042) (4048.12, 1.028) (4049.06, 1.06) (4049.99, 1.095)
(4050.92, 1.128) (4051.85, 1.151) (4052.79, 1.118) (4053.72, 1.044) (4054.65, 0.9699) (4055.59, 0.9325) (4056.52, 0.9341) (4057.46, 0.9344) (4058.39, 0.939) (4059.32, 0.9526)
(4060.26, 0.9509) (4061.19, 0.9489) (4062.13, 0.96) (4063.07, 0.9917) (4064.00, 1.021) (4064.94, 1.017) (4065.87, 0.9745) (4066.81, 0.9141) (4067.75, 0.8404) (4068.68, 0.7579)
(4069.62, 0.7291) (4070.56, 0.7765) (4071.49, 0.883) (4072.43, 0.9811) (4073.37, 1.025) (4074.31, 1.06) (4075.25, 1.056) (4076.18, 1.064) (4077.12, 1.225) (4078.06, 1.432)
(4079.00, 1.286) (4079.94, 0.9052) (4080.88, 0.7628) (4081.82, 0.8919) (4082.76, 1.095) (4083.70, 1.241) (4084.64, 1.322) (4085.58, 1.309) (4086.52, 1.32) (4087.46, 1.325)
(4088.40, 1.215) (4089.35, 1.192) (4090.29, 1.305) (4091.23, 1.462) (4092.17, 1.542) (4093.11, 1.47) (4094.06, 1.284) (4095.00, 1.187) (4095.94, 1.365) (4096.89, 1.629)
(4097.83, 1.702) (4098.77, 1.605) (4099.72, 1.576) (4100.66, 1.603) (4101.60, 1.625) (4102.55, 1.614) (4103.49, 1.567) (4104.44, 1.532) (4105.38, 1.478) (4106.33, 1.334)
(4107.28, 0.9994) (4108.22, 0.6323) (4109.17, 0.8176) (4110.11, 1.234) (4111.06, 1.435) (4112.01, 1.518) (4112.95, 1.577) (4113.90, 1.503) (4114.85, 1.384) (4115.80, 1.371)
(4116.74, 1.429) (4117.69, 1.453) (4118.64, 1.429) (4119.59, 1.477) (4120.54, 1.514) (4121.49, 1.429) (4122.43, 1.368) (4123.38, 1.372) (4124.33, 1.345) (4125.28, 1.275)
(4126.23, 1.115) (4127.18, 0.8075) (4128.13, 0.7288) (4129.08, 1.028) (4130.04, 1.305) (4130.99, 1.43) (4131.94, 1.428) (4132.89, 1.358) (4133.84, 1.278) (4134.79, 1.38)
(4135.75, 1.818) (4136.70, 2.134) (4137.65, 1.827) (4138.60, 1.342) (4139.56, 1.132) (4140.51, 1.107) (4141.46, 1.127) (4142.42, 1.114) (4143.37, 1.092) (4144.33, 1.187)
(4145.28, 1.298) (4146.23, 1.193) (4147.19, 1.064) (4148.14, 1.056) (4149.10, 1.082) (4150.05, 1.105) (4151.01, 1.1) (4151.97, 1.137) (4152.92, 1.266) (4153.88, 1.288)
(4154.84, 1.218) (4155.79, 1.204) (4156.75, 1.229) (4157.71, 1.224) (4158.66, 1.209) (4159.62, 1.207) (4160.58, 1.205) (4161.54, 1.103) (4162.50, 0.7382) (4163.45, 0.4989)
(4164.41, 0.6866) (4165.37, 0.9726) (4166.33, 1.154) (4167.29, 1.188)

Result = 1.50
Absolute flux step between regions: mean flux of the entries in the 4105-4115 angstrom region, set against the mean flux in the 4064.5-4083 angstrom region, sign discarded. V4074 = 0.28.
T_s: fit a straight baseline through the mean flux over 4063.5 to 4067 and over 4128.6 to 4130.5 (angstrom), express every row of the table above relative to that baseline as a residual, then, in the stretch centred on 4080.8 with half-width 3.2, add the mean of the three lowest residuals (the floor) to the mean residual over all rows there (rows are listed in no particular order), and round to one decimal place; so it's -0.1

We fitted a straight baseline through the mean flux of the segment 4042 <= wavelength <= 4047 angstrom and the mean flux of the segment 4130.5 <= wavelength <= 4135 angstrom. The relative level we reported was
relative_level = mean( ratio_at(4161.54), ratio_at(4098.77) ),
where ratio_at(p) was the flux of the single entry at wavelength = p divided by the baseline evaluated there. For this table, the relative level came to 1.01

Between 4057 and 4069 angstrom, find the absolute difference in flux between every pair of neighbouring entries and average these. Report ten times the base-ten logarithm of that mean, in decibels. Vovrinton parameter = -15.3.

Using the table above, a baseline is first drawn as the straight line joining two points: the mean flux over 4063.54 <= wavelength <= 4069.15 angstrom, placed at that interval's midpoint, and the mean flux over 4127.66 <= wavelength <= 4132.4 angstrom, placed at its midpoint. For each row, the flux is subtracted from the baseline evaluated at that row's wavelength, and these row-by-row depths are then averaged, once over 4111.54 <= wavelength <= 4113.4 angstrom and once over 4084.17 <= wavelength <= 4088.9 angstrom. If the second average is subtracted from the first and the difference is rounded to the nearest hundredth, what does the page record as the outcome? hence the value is -0.14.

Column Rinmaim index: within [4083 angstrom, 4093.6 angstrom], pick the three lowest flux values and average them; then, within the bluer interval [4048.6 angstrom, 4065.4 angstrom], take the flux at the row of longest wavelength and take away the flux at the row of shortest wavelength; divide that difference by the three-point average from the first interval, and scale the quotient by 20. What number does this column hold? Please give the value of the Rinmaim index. -0.7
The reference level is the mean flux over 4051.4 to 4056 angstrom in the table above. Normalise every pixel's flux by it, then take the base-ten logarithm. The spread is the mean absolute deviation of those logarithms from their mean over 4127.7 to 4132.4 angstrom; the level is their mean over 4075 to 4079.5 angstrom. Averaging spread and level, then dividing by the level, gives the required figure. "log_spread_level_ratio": 1.3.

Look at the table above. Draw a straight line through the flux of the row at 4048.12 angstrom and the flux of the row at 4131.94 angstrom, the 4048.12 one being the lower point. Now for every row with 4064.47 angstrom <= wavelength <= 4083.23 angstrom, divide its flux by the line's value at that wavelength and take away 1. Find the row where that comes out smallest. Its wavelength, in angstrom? 4080.88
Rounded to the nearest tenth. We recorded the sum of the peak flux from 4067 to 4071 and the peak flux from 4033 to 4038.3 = 2.0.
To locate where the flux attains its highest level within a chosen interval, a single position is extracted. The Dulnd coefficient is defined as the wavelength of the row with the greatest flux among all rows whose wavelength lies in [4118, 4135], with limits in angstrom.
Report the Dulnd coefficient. 4120.54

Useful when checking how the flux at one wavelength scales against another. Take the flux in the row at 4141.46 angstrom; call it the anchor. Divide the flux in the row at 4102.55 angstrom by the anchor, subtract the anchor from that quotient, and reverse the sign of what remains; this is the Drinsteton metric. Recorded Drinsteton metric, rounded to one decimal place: -0.3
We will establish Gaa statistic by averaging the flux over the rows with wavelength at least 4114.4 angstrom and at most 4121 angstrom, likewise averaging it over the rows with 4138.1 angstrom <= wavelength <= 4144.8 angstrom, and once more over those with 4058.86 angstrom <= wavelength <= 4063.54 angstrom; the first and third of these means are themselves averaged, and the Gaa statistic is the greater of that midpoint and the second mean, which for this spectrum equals 1.20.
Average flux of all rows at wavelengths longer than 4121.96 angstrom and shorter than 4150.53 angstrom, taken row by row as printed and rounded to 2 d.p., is 1.26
